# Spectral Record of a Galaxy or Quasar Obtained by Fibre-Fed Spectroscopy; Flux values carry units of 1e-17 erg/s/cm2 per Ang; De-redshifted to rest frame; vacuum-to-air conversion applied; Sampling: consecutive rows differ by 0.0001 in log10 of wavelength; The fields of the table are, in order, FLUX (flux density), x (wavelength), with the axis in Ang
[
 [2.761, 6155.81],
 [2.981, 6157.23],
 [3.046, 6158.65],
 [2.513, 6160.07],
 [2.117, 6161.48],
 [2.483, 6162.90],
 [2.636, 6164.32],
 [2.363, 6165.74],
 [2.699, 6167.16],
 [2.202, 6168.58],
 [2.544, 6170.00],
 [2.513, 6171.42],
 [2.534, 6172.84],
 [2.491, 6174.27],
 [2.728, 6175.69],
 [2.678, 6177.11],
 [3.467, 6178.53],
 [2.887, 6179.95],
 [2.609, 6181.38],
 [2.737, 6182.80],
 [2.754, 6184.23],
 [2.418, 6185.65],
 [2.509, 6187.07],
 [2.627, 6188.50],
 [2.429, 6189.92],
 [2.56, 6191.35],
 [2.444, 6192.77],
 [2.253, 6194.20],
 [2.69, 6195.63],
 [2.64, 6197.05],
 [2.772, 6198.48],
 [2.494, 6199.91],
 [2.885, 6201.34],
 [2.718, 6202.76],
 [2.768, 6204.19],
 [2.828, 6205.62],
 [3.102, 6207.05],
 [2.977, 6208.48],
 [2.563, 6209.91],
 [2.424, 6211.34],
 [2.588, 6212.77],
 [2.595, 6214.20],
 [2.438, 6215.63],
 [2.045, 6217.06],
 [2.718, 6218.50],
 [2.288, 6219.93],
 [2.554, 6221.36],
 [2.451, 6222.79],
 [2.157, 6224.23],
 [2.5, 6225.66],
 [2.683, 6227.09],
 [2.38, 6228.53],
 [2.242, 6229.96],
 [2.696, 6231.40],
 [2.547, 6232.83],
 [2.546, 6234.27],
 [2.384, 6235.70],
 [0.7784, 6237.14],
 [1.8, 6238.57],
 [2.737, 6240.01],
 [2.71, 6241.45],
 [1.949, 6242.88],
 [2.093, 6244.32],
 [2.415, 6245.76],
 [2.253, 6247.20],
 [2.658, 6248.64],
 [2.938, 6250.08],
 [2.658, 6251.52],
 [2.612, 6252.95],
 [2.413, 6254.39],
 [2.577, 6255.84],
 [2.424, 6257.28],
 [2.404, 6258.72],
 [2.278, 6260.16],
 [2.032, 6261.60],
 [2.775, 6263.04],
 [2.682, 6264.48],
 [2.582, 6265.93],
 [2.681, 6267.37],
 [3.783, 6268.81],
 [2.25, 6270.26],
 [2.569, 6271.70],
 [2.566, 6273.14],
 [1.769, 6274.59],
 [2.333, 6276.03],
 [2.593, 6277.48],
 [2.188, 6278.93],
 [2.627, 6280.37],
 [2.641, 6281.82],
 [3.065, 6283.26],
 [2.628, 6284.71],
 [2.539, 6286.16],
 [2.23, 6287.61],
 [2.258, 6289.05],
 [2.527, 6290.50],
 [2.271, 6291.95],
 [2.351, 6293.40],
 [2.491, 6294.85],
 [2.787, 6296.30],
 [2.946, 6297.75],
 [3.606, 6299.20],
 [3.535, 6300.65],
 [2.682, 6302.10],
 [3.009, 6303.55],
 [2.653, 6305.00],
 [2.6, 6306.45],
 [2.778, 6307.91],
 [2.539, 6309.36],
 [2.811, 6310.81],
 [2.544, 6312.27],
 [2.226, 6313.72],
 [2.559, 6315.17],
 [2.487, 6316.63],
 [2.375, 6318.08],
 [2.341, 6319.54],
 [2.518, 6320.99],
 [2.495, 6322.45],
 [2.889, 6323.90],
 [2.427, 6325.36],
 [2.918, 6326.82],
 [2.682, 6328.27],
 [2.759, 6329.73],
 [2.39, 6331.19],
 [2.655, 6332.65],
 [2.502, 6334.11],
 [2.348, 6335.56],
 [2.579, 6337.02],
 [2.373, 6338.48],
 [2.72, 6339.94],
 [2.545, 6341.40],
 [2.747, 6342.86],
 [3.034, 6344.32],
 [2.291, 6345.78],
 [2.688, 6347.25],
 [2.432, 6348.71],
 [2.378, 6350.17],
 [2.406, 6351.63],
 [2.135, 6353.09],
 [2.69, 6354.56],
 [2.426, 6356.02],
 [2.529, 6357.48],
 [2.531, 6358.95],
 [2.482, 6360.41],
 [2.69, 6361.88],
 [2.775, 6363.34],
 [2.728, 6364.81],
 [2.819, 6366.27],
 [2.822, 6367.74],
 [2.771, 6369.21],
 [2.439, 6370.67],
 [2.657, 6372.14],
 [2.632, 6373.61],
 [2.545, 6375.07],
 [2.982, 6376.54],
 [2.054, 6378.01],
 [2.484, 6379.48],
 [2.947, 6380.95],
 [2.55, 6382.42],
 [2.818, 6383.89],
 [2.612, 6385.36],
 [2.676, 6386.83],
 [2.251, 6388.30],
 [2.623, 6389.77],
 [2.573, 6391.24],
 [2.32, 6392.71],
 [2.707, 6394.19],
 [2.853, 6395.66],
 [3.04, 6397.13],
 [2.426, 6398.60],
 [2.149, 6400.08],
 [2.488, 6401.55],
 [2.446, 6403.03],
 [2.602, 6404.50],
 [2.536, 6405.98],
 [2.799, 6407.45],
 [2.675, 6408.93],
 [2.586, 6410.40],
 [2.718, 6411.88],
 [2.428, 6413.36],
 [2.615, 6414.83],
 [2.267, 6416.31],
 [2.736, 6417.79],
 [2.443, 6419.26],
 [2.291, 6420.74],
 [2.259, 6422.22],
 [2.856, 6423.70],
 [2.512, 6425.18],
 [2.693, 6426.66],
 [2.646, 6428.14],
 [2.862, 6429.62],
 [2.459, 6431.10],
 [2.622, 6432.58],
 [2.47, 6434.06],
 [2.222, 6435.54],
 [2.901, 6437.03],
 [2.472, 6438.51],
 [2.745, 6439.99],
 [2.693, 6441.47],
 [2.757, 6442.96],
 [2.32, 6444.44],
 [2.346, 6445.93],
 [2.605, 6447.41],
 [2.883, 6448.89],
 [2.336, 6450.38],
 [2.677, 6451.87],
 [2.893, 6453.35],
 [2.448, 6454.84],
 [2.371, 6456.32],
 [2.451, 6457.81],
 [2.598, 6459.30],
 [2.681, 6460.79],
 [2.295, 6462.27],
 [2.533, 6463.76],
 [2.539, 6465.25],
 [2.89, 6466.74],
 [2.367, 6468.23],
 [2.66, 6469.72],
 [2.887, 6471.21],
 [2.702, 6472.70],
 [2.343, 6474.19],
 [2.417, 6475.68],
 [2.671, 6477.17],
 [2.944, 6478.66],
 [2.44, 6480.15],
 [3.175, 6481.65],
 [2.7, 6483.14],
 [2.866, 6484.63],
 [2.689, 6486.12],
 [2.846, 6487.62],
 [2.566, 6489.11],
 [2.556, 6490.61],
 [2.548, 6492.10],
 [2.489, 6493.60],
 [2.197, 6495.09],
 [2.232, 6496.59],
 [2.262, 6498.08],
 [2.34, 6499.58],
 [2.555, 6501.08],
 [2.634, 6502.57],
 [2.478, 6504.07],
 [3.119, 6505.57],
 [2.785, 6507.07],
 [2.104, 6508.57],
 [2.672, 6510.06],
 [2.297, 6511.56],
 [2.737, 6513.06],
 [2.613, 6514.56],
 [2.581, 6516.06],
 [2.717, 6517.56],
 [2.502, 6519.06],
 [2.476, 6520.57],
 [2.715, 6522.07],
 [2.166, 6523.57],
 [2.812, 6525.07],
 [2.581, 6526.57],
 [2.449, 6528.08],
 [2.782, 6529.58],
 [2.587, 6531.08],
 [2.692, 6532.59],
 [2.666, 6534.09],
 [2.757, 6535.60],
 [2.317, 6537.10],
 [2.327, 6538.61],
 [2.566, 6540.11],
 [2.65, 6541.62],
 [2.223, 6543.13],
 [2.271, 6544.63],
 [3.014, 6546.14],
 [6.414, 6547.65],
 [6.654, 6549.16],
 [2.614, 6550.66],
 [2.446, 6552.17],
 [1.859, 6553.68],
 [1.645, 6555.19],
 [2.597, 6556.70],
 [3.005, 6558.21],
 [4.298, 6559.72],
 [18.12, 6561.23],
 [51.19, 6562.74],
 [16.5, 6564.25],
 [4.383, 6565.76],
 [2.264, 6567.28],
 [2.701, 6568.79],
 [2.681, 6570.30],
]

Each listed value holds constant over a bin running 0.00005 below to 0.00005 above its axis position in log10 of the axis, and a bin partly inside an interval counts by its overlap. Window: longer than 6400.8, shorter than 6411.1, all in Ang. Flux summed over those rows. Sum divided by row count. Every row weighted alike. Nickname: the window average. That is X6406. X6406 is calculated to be 2.59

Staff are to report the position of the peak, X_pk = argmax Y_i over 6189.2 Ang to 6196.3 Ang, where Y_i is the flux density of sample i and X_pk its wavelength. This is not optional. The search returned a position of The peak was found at 6195.63 Ang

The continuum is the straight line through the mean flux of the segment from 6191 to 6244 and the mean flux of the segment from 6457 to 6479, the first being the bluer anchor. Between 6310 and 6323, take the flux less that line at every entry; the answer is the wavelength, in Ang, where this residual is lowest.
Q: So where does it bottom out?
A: 6313.72 Ang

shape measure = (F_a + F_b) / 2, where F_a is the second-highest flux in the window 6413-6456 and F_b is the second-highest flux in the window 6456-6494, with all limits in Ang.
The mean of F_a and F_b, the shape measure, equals 2.92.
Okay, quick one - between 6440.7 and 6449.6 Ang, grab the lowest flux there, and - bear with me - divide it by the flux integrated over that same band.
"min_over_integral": 0.10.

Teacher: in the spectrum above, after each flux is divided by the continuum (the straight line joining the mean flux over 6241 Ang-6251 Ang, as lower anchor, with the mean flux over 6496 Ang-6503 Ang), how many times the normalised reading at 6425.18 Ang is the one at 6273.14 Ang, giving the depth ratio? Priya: 1.01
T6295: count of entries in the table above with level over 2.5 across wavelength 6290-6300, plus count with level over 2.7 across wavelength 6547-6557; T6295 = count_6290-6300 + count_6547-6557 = 6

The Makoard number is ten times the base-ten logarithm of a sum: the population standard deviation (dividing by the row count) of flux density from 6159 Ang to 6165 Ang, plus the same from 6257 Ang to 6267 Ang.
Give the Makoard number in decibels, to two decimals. -3.69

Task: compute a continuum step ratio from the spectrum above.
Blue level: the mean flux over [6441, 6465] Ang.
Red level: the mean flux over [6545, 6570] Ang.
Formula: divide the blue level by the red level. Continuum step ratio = 0.32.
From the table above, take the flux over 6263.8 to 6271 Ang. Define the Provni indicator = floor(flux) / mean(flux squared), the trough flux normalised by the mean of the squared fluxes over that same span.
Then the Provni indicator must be 0.28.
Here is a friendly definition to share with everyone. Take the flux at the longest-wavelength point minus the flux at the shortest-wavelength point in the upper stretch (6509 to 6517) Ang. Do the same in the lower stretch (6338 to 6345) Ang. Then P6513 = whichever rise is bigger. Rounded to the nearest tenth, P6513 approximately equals 0.7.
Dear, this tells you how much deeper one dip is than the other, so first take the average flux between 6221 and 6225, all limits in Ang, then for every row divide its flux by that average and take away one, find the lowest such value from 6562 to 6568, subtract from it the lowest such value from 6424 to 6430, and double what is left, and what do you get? -0.21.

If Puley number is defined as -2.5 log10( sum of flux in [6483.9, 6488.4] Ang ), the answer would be -2.31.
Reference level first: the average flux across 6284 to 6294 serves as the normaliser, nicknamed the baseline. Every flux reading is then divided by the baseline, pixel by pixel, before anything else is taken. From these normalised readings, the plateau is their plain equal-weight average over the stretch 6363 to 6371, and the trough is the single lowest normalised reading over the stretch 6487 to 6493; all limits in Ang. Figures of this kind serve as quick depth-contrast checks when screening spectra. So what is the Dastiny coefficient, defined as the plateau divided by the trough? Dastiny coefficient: 1.07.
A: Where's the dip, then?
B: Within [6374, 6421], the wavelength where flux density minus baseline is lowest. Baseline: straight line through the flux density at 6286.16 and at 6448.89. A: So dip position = 6378.01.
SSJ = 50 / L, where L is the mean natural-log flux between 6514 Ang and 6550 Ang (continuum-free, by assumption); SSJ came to 49.1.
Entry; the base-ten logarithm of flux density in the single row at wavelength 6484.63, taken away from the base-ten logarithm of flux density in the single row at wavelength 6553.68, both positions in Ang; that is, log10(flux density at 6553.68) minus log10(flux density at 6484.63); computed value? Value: -0.19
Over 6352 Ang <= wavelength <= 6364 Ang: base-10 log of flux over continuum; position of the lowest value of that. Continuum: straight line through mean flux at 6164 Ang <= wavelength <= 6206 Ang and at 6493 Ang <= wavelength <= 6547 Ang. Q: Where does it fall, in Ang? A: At 6353.09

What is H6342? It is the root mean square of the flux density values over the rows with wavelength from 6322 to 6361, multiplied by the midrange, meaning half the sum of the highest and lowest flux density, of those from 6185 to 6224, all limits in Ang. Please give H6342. 6.60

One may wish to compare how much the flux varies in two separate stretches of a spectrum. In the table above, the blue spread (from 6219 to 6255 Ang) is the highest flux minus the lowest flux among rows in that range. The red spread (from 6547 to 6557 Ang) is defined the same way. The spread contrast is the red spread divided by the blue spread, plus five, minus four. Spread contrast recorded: 3.3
